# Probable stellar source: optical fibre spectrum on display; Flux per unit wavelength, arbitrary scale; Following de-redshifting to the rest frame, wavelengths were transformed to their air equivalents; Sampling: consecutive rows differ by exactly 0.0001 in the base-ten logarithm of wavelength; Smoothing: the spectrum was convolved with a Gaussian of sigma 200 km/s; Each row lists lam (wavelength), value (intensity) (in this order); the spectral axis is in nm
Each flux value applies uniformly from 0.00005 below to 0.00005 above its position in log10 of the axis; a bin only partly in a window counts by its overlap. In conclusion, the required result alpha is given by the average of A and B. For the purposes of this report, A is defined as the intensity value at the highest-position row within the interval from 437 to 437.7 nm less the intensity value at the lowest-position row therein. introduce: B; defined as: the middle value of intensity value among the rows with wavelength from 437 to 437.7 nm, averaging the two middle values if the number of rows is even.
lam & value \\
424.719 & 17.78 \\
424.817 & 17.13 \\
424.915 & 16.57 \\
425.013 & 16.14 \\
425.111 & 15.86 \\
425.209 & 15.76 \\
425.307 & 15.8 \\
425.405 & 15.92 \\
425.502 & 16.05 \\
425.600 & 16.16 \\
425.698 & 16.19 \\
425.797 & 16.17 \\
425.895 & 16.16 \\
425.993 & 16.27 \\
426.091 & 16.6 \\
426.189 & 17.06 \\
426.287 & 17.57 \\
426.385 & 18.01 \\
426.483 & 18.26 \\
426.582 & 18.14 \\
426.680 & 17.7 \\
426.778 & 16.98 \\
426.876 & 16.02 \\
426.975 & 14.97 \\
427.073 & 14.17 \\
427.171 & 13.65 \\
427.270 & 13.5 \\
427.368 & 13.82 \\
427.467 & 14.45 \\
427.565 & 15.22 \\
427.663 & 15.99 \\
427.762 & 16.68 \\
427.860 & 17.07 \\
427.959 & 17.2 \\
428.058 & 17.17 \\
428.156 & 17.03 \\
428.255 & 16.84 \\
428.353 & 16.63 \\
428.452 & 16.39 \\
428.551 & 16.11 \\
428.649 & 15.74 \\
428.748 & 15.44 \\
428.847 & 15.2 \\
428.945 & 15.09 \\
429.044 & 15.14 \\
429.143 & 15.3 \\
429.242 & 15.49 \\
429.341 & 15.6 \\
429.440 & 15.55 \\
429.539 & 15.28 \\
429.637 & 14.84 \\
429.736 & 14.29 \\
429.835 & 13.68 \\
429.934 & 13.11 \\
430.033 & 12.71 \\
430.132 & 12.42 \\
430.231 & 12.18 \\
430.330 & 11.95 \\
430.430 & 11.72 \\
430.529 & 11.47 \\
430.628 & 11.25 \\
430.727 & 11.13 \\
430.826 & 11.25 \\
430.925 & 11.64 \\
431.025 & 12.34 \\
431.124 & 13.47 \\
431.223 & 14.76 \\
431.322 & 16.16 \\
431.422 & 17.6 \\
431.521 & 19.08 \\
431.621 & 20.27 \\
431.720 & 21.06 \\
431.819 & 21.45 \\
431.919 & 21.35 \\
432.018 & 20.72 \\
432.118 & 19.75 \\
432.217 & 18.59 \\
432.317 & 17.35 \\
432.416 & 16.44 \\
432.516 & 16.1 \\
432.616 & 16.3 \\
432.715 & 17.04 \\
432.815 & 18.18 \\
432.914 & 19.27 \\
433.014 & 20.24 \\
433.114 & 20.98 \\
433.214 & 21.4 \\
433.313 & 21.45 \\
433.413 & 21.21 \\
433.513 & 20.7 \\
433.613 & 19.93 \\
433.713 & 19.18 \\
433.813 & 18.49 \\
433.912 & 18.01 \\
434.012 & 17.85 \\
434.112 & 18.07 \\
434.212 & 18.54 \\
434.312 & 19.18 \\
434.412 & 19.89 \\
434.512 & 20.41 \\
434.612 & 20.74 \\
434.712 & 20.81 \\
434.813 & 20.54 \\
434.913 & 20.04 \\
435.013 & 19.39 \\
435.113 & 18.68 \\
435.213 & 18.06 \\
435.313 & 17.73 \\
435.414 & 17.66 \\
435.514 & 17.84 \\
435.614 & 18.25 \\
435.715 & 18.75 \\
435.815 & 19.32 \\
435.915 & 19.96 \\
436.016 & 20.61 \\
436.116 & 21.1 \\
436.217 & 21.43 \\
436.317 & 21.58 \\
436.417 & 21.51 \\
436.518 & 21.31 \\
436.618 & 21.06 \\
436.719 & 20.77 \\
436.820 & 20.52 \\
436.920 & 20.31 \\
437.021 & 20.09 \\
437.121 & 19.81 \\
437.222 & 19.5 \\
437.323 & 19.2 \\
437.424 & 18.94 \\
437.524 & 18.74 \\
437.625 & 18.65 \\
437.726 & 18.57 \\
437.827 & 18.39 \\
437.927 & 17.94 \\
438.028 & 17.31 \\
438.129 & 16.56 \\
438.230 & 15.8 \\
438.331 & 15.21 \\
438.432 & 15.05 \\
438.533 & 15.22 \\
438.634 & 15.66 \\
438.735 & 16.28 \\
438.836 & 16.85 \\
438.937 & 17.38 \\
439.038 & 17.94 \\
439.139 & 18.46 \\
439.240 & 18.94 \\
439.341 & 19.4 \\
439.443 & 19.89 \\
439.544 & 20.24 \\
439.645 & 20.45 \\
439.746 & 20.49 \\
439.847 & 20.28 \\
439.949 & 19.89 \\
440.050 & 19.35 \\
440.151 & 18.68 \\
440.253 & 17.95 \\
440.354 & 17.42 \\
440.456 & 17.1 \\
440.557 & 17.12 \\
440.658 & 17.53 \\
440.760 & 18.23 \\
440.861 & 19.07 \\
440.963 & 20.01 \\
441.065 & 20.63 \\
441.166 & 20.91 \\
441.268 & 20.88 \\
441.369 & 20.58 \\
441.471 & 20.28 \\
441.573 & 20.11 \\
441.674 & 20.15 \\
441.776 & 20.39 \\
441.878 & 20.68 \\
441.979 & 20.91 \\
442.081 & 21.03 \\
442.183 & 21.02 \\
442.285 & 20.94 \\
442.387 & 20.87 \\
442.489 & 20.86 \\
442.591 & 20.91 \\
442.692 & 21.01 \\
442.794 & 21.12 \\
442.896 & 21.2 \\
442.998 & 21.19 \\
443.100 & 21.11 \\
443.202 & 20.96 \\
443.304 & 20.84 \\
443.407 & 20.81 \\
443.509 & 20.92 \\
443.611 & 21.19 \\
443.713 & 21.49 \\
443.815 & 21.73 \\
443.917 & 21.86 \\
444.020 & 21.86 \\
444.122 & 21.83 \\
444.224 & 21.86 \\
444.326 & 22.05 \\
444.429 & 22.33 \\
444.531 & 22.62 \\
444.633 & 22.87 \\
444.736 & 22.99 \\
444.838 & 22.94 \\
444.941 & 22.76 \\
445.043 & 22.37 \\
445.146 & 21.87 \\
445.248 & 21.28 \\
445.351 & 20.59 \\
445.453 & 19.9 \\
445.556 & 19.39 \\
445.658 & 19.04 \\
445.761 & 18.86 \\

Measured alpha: 8.9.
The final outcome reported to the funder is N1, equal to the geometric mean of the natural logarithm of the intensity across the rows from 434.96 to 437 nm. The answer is 2.98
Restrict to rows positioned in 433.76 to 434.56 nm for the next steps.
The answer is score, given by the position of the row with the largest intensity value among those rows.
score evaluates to 434.512 nm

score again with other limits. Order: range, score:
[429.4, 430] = 429.440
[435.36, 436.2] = 436.116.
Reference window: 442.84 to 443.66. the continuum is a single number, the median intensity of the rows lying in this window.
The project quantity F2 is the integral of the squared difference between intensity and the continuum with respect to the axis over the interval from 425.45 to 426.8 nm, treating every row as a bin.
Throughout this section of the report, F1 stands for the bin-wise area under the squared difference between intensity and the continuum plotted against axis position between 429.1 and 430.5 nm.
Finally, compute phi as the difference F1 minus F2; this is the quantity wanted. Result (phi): 52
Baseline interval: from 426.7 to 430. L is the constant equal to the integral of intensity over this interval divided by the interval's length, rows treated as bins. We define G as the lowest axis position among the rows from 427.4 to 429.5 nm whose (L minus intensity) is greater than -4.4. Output 427.467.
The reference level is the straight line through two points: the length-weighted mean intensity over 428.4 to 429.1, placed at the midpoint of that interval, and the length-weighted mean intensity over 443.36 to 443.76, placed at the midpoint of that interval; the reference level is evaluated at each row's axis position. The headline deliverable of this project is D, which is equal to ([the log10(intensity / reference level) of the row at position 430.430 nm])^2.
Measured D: 0.020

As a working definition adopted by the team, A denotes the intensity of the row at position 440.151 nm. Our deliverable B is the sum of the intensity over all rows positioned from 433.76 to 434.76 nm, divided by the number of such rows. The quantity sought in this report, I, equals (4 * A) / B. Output 3.9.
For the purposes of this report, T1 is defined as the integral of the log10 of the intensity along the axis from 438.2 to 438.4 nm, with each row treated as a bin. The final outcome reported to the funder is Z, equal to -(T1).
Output -0.238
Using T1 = 0.238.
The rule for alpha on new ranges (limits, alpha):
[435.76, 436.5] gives 11.6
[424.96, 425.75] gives 8.0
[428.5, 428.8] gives 7.5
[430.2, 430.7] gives 5.4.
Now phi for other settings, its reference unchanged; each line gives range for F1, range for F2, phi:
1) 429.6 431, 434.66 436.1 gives 100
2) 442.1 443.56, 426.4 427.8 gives -43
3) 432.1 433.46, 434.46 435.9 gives 5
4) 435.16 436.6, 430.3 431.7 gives -77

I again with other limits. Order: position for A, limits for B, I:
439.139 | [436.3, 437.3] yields 3.6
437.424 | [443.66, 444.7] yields 3.4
